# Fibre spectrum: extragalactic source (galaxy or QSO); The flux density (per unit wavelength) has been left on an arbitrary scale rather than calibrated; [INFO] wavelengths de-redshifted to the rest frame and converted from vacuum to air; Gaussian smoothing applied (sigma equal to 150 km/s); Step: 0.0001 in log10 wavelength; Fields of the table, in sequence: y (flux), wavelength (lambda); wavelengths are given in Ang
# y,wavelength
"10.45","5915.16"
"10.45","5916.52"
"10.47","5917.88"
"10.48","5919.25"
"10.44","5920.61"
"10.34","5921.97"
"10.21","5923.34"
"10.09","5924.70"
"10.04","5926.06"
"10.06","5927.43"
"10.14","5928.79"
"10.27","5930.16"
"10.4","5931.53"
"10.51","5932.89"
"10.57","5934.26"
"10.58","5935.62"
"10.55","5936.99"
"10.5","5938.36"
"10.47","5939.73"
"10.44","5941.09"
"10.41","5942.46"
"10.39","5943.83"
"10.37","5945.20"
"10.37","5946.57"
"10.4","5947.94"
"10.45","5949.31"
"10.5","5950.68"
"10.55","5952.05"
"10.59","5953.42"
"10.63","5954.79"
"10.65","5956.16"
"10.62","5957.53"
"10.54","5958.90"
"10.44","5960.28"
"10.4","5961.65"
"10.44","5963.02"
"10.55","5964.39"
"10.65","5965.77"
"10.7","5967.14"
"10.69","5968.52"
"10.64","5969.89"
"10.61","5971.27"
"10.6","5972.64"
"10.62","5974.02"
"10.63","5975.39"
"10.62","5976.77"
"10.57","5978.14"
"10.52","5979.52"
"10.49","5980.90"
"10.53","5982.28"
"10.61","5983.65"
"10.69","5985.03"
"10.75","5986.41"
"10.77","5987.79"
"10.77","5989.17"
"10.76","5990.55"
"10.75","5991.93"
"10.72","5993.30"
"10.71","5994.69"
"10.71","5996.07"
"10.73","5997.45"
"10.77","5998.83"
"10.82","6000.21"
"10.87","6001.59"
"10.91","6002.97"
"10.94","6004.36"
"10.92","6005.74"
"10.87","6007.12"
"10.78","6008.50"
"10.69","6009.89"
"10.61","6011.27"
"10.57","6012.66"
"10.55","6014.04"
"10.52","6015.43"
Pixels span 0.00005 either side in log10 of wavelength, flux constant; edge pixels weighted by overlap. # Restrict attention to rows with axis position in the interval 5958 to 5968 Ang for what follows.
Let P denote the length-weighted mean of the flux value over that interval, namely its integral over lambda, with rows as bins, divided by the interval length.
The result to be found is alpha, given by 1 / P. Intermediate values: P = 10.5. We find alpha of 0.0950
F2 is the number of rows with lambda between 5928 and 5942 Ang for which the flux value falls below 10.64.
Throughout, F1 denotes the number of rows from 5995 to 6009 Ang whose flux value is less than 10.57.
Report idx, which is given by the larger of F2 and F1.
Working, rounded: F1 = 0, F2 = 10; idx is 10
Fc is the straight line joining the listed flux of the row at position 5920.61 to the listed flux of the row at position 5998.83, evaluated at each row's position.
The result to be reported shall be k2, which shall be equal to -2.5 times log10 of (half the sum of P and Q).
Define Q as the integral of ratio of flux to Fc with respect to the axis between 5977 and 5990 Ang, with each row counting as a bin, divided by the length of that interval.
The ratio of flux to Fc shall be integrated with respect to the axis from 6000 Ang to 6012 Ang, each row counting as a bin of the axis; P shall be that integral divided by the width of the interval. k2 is 0.0027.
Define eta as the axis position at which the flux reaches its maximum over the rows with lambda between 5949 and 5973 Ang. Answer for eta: 5967.14 Ang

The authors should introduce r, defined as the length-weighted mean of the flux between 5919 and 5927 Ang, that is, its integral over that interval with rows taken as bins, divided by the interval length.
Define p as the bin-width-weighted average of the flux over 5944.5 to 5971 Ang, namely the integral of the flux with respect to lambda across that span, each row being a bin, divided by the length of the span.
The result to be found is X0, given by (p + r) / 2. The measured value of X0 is 10.4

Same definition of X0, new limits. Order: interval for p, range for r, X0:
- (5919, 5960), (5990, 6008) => 10.6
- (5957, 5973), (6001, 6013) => 10.7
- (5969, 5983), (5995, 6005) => 10.7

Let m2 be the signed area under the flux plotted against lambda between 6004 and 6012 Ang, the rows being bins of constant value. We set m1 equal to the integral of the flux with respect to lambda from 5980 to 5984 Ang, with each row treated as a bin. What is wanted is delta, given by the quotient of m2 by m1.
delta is 2.0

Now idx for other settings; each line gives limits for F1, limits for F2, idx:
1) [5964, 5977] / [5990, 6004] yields 1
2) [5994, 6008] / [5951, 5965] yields 9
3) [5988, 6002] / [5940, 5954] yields 10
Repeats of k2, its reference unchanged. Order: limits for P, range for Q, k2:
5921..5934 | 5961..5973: 0.0142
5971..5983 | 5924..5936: 0.0145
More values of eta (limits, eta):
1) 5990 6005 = 6004.36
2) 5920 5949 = 5935.62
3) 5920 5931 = 5920.61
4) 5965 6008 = 6004.36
